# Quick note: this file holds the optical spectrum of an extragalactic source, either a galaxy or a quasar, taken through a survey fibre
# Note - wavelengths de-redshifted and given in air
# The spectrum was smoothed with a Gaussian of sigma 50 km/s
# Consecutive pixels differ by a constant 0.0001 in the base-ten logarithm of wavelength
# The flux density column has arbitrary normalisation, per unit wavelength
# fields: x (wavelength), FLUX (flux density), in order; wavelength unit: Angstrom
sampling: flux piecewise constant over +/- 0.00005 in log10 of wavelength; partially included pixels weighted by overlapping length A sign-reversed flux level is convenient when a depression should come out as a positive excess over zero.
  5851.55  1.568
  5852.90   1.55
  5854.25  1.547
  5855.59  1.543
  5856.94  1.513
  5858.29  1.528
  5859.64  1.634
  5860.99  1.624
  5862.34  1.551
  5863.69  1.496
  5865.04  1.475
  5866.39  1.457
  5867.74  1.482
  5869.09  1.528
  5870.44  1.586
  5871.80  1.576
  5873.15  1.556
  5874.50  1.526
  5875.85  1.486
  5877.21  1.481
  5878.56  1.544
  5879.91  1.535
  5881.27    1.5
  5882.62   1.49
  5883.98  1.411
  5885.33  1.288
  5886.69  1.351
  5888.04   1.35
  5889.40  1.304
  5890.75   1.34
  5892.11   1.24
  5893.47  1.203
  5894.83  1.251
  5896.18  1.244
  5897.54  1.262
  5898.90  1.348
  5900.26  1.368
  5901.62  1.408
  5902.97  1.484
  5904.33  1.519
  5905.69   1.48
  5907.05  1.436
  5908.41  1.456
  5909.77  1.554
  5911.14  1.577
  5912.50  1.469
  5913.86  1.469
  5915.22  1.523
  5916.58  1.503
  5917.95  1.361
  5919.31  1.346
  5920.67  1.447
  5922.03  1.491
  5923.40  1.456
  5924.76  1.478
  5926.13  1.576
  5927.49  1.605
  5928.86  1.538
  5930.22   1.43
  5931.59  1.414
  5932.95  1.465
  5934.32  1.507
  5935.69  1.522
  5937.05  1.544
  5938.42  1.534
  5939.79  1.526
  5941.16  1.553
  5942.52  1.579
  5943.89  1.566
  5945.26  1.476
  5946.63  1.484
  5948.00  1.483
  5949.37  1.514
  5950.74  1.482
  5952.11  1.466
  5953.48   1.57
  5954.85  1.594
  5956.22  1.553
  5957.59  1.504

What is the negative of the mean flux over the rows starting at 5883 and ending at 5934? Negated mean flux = -1.42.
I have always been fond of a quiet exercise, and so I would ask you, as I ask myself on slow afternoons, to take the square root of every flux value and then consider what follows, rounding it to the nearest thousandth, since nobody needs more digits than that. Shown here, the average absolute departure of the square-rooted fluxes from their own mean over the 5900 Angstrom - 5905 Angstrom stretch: 0.024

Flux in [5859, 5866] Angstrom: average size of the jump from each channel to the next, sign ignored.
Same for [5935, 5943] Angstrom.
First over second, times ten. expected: 21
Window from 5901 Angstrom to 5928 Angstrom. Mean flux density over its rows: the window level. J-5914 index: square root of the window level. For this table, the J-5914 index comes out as 1.217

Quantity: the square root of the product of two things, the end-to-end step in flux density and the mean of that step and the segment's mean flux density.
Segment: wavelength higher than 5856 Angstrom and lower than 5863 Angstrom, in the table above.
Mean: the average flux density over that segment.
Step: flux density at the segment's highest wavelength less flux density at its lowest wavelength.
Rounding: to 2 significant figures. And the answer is 0.17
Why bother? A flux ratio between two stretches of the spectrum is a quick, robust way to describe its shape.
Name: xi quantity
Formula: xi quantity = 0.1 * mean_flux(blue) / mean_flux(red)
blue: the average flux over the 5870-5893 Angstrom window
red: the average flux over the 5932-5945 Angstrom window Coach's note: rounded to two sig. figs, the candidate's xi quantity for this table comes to 0.094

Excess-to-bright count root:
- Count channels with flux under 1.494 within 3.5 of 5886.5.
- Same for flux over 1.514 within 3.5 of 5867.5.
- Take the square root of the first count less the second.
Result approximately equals 1.7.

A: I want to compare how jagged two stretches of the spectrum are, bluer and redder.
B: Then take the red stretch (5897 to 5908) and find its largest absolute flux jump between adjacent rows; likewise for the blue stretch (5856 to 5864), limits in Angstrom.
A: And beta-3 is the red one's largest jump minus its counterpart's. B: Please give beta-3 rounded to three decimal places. -0.020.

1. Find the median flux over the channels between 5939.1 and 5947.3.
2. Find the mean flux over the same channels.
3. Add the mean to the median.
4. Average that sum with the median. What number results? 2.30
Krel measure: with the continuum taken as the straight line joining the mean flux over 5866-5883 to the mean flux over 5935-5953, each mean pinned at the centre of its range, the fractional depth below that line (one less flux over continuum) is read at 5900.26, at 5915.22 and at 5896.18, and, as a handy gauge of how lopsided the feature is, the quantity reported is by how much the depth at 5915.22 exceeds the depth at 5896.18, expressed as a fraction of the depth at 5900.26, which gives -2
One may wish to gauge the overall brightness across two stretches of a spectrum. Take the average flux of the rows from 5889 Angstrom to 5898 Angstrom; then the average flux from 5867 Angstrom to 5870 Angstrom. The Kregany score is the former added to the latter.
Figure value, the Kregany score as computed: 2.77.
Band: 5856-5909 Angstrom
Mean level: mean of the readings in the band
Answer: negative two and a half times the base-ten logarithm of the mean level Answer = -0.399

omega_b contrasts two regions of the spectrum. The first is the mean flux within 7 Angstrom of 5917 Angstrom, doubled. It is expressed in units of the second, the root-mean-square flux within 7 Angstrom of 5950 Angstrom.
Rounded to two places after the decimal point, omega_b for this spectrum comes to 1.93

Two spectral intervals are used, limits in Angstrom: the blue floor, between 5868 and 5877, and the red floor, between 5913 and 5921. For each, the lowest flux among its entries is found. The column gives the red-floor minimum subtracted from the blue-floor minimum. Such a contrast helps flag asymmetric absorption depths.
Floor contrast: 0.14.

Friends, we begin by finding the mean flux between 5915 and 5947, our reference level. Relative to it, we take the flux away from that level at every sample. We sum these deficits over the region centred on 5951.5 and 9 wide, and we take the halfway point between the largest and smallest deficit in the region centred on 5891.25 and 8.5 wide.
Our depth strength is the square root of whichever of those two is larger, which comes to 0.469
